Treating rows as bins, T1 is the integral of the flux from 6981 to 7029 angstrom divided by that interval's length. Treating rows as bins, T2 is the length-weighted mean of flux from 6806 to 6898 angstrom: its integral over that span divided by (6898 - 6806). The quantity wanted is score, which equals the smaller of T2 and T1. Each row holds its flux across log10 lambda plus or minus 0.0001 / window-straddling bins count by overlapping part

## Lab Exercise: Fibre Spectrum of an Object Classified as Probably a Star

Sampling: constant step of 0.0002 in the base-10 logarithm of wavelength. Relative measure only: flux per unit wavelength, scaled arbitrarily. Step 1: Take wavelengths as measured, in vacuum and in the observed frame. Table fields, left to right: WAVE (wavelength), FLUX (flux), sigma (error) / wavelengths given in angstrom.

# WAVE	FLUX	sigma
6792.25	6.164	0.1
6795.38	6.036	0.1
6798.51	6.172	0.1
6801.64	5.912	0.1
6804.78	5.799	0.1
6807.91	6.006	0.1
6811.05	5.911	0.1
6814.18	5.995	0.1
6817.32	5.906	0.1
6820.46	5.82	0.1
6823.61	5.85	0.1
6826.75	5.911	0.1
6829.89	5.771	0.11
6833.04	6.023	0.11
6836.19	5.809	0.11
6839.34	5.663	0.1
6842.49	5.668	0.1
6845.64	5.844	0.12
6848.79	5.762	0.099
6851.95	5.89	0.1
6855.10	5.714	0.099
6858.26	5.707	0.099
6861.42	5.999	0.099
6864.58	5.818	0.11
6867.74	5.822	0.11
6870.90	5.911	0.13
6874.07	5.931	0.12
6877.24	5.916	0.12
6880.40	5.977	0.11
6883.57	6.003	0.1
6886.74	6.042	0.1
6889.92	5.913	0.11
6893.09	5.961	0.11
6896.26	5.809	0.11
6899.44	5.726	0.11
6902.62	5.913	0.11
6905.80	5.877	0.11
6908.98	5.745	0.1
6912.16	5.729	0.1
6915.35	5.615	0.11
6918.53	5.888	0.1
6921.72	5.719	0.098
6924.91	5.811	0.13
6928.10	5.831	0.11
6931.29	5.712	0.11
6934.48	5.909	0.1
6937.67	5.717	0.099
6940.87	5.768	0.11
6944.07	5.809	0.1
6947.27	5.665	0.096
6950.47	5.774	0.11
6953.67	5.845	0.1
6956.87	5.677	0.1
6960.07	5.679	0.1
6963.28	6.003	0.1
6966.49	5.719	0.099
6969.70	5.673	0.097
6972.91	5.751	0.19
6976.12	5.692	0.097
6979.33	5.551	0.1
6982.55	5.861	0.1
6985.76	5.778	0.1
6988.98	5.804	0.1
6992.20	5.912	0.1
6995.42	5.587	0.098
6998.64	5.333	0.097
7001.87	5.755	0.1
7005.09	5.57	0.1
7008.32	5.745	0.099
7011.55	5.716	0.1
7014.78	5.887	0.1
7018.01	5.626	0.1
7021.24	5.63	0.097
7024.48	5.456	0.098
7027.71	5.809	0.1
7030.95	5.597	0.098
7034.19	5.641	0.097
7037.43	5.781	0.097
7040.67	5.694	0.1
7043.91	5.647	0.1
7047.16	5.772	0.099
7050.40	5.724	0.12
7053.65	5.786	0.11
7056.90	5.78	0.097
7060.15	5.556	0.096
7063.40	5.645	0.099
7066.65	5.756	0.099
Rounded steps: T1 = 5.70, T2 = 5.87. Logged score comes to 5.70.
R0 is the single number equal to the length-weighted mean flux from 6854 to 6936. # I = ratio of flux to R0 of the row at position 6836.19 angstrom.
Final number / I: 0.99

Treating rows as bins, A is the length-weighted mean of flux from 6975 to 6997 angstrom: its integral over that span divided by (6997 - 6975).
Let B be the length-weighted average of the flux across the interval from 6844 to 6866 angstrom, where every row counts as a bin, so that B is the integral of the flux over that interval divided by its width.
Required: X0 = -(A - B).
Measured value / 0.08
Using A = 5.74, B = 5.82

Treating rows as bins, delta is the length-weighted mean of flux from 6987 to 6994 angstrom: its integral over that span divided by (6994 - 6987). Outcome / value 5.84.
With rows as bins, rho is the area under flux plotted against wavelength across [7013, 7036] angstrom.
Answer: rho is 130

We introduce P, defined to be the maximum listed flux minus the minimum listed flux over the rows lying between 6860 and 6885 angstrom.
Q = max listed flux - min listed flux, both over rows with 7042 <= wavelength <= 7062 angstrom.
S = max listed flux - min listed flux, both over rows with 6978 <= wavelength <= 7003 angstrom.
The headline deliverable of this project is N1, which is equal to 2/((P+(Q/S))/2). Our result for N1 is 6.9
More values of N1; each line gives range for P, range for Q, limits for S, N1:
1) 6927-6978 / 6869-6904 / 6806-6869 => 3.3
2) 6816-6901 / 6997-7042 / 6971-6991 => 1.8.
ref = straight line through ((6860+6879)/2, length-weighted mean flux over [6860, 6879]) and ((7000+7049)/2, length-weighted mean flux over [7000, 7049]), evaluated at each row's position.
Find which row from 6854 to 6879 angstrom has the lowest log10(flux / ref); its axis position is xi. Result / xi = 6858.26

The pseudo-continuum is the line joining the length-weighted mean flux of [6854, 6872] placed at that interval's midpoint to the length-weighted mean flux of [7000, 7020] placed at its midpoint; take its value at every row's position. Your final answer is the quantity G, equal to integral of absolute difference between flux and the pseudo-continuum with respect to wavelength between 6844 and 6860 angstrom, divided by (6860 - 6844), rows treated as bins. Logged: 0.078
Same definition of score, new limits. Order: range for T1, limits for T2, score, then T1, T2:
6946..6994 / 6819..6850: 5.76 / 5.76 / 5.81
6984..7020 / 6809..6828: 5.70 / 5.70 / 5.90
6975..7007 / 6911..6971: 5.68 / 5.68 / 5.77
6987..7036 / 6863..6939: 5.67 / 5.67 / 5.85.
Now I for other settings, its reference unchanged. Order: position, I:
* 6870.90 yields 1.01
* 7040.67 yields 0.97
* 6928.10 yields 1.00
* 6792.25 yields 1.05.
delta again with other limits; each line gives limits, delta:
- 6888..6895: 5.94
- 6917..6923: 5.80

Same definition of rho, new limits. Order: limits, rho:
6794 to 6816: 131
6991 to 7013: 124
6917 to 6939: 128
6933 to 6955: 127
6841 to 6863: 128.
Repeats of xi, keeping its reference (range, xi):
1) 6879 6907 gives 6899.44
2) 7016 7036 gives 7024.48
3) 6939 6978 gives 6947.27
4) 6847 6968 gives 6915.35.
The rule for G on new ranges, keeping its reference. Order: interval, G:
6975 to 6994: 0.114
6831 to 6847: 0.116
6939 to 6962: 0.059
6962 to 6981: 0.096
